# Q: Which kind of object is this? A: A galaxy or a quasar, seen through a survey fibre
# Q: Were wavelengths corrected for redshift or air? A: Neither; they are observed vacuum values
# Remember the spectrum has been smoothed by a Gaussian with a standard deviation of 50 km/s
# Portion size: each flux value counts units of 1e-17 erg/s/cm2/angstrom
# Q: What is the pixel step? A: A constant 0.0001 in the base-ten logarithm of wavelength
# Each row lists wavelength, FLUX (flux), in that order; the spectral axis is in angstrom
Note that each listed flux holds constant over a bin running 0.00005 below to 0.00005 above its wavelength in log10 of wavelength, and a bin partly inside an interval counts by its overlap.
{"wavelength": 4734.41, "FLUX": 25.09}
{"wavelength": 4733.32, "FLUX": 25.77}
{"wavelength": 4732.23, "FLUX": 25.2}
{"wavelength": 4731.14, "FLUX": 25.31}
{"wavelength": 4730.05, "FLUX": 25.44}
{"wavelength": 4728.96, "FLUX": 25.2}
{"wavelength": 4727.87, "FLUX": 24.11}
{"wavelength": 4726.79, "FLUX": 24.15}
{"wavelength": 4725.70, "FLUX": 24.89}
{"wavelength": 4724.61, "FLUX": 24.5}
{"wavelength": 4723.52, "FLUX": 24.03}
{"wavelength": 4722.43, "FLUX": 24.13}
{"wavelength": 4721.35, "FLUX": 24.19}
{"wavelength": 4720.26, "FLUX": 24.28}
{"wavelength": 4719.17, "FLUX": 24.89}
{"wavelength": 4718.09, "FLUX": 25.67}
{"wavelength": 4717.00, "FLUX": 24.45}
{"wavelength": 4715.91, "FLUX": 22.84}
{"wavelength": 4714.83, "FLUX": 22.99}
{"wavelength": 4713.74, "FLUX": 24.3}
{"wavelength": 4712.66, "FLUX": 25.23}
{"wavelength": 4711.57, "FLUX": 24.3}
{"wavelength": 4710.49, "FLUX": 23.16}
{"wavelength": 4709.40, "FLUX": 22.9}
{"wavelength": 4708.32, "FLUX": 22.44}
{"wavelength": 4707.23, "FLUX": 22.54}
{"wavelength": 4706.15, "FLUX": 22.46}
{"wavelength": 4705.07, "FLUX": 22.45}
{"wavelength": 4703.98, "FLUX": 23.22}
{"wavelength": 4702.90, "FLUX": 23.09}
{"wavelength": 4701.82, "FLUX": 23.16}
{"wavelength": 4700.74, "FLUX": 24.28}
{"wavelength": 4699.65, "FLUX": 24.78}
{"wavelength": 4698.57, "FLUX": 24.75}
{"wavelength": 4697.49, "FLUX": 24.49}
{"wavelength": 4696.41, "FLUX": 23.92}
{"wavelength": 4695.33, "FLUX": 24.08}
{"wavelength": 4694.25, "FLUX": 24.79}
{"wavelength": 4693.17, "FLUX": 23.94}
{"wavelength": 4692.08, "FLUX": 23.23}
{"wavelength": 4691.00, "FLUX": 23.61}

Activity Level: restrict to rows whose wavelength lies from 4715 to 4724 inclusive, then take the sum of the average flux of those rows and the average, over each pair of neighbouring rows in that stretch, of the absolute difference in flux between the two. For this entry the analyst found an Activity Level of 24.9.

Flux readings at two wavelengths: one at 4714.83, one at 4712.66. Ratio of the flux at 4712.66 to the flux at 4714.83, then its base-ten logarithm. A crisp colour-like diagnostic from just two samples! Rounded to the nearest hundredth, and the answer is 0.04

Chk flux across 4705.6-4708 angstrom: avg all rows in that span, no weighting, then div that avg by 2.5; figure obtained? 9.00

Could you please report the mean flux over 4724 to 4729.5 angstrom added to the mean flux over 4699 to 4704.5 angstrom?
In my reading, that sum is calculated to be 48.3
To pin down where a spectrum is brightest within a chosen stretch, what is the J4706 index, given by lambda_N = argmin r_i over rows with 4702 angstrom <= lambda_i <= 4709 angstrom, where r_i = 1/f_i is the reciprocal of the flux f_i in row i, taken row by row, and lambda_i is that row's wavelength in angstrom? 4703.98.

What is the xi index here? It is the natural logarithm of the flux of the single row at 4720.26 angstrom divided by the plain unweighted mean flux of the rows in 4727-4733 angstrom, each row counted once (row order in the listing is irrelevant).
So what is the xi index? -0.031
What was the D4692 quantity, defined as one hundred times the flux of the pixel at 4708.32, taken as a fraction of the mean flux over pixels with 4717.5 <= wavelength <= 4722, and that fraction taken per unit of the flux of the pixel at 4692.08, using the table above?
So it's 3.90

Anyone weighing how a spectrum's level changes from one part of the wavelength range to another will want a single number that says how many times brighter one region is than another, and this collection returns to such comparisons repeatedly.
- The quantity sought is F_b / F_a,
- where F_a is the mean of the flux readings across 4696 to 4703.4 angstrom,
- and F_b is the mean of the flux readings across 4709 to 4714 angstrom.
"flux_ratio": 1.00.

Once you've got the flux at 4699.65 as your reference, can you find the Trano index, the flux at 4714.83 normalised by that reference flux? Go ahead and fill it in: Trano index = 0.93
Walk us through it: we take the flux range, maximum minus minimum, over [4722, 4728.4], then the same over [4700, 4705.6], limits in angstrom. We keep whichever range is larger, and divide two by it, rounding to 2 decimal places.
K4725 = 1.09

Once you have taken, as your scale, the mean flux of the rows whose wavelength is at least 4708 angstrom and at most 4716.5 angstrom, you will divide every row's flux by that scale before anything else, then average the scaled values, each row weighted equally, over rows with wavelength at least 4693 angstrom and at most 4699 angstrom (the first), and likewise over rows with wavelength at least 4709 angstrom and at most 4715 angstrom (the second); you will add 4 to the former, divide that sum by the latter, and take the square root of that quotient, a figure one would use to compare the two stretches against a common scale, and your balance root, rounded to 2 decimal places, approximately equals 2.23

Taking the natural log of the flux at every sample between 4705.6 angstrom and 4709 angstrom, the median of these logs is 3.11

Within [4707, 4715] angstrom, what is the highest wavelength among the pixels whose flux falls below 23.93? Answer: 4714.83 angstrom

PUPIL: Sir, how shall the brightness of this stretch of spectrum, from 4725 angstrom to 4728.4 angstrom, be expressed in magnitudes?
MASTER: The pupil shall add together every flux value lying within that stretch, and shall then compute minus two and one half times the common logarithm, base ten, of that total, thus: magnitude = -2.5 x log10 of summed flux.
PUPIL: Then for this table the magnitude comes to -4.66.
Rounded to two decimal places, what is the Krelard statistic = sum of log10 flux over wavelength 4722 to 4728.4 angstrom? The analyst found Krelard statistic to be 8.31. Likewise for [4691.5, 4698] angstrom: 8.29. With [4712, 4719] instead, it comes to 8.31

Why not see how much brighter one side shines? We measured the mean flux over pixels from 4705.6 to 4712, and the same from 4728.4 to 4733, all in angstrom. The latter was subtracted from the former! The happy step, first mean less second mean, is -2.3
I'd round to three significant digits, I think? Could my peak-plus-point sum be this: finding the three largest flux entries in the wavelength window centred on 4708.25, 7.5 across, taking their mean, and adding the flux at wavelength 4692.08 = 46.7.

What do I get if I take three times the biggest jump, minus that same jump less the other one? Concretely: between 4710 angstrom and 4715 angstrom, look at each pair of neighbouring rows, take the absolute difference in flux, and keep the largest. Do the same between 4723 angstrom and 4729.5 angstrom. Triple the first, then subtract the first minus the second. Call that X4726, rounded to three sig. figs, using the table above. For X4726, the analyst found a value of 3.71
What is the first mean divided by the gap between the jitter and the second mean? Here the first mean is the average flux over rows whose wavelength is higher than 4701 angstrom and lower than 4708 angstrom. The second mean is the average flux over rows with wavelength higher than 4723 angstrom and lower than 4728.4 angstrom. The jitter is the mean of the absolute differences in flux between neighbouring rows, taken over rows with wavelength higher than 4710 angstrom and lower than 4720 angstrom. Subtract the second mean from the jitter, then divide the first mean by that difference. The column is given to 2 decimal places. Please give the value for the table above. -0.98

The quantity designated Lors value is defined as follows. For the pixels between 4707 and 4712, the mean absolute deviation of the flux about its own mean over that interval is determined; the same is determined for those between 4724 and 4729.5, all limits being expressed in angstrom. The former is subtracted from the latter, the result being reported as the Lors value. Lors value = -0.15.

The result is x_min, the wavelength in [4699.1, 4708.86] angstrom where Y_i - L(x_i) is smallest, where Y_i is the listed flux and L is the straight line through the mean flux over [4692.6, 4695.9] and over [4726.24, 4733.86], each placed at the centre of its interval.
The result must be 4708.32 angstrom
